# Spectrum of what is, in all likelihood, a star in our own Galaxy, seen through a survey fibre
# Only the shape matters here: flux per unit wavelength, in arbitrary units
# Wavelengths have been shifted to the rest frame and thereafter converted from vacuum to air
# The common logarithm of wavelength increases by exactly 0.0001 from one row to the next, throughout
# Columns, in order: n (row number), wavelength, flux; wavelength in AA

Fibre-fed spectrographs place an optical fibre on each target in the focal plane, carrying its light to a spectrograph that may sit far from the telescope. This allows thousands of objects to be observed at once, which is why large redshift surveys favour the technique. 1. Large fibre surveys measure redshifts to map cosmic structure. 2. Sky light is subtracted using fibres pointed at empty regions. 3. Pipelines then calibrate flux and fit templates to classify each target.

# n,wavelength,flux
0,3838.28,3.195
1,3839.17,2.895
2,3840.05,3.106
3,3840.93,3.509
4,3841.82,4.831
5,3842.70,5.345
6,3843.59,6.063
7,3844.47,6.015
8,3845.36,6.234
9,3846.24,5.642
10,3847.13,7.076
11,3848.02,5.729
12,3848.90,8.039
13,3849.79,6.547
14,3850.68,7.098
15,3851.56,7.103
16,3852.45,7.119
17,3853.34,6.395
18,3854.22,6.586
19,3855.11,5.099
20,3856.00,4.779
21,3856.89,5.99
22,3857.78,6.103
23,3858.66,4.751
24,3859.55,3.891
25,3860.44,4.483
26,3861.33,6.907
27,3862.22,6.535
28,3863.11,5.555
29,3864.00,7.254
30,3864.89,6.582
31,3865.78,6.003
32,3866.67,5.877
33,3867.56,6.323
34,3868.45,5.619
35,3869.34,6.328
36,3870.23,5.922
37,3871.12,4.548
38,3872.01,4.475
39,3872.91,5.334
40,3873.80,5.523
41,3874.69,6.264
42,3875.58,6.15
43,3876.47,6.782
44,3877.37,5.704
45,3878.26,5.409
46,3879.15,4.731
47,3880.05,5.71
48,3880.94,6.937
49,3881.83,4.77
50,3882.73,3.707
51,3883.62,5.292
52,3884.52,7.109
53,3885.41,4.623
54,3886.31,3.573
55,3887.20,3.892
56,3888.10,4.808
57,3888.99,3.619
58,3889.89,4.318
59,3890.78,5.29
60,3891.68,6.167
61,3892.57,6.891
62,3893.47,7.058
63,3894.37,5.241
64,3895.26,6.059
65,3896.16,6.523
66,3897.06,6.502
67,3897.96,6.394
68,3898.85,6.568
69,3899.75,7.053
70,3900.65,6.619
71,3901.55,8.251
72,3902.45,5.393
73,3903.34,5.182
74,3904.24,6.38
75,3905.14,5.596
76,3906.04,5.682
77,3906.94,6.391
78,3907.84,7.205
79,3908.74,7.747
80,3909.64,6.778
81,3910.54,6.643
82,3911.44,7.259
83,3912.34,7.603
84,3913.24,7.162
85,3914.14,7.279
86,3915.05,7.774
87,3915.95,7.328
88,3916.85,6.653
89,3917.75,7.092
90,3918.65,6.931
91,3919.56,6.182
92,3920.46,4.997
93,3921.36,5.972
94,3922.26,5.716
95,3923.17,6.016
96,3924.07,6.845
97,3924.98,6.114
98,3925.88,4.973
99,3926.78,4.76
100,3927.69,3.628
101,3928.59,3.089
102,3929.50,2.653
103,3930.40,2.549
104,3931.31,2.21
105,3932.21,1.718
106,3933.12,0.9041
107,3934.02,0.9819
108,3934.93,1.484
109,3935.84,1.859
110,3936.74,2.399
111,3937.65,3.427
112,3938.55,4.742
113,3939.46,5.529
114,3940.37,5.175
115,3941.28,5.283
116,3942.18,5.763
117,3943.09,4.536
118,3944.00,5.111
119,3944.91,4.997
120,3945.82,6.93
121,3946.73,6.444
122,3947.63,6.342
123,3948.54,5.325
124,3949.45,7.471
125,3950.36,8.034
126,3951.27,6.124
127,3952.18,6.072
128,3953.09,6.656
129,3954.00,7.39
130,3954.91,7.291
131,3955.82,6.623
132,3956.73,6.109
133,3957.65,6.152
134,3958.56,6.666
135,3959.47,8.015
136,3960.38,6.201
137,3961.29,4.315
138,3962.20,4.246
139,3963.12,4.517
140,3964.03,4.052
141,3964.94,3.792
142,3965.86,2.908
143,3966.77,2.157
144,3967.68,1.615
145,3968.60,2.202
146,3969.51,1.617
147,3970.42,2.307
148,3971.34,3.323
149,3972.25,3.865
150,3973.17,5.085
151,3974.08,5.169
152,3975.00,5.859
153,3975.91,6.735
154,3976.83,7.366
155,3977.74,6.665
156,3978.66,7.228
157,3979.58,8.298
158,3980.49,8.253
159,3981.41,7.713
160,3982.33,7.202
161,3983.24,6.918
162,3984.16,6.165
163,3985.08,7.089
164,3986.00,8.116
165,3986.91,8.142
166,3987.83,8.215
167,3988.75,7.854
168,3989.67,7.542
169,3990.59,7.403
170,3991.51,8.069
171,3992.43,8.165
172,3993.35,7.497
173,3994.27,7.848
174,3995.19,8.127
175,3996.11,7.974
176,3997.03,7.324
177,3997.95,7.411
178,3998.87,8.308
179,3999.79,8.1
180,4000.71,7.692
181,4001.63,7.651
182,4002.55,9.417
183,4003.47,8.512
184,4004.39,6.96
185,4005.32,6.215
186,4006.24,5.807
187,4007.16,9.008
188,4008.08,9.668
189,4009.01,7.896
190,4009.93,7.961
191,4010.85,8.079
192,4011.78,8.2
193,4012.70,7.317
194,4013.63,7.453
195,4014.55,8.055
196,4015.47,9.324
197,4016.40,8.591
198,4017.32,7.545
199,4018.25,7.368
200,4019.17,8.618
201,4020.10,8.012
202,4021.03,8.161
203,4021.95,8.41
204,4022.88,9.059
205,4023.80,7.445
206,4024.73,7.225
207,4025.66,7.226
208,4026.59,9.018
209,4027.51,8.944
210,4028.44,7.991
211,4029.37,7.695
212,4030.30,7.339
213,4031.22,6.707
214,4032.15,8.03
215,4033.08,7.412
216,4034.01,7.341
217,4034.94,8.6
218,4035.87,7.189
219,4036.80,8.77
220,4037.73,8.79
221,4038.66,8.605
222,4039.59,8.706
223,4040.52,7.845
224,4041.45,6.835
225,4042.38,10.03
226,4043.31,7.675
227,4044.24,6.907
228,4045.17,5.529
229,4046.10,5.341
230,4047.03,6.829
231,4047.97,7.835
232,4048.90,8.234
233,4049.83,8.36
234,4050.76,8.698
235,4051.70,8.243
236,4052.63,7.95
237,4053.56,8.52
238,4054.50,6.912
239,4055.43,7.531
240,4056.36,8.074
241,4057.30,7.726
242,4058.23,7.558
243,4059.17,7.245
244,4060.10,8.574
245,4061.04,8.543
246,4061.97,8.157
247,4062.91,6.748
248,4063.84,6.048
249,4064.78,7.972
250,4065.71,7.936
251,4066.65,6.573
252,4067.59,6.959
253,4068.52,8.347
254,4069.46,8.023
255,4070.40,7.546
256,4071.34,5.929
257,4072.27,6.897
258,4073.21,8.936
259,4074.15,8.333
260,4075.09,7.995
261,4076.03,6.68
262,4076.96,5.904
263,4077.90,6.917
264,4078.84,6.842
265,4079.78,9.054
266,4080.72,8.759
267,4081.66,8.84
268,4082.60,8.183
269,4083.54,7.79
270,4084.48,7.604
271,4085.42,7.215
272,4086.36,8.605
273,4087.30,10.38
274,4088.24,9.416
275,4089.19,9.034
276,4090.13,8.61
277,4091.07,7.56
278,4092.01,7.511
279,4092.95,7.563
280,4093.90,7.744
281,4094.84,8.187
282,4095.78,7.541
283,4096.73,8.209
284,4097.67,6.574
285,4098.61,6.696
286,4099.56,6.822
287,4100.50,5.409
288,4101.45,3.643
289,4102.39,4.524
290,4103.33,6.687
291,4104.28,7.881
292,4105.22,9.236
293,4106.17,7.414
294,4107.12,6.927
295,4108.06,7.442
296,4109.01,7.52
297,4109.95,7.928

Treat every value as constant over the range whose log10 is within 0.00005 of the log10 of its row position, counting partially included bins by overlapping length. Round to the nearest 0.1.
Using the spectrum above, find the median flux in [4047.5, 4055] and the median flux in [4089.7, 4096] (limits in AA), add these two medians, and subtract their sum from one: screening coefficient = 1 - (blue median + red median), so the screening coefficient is -14.8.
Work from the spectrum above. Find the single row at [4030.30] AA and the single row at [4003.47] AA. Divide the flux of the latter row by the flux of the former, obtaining 1.16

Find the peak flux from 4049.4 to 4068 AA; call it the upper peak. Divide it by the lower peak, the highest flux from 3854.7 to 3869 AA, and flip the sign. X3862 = -1.20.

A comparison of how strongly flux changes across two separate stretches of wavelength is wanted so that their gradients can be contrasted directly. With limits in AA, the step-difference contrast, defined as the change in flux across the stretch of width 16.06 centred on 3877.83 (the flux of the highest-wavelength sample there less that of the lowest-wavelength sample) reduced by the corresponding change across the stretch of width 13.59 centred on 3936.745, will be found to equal -3.3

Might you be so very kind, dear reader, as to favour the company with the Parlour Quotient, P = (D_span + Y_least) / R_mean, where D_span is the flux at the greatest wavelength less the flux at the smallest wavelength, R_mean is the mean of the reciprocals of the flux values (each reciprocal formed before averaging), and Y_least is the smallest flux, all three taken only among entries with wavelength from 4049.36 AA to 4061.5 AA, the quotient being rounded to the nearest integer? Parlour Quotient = 56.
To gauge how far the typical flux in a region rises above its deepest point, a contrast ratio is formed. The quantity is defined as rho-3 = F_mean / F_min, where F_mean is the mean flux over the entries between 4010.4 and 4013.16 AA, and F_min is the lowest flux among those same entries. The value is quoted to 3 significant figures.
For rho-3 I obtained 1.07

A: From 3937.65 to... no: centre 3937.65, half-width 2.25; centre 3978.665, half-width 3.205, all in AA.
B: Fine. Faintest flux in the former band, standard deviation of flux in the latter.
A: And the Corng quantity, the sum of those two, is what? 2.5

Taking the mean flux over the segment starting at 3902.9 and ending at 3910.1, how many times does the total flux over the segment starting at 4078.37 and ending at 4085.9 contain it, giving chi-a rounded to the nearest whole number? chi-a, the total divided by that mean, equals 10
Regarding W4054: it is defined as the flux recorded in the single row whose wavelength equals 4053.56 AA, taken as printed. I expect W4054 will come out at 8.52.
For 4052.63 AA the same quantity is 7.95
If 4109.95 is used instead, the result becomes 7.928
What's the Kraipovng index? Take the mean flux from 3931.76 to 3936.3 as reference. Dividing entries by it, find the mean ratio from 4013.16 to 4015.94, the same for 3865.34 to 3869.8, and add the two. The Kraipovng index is 10.3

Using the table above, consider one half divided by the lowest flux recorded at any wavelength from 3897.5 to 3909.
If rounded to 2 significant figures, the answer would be 0.096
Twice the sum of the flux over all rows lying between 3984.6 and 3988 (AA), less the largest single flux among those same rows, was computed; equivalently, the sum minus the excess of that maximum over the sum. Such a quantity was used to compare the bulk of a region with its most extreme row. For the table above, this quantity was 55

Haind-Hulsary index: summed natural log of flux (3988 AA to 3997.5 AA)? 20.5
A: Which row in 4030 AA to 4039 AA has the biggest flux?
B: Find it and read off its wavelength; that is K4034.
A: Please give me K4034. 4037.73 AA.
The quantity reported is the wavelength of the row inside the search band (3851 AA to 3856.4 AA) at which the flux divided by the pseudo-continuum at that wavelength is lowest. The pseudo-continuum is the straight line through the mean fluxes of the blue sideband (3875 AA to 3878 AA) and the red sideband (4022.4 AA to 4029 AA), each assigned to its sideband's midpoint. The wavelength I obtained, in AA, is 3856.00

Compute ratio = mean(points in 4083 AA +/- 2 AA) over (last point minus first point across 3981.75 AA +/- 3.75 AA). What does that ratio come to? -58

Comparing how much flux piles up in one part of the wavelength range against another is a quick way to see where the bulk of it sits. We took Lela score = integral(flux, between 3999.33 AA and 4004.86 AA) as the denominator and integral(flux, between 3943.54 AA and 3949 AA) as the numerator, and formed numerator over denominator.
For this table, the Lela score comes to 0.72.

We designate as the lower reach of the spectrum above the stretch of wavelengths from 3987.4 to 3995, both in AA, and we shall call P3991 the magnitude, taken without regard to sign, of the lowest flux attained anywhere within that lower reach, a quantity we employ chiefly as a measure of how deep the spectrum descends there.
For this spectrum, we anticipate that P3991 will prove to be 7.4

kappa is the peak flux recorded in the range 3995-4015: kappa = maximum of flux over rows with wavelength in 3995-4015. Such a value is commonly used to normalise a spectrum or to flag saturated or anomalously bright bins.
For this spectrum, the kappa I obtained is 9.668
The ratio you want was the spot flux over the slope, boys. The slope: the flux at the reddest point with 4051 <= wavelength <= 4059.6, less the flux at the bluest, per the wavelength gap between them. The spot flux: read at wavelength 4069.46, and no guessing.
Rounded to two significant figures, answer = -60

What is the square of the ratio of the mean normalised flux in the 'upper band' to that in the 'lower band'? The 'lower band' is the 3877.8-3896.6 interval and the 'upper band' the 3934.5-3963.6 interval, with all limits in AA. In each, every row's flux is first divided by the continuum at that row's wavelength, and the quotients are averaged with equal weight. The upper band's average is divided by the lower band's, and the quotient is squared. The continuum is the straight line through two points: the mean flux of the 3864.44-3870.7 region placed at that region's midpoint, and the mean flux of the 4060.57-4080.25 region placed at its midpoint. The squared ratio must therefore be 0.95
